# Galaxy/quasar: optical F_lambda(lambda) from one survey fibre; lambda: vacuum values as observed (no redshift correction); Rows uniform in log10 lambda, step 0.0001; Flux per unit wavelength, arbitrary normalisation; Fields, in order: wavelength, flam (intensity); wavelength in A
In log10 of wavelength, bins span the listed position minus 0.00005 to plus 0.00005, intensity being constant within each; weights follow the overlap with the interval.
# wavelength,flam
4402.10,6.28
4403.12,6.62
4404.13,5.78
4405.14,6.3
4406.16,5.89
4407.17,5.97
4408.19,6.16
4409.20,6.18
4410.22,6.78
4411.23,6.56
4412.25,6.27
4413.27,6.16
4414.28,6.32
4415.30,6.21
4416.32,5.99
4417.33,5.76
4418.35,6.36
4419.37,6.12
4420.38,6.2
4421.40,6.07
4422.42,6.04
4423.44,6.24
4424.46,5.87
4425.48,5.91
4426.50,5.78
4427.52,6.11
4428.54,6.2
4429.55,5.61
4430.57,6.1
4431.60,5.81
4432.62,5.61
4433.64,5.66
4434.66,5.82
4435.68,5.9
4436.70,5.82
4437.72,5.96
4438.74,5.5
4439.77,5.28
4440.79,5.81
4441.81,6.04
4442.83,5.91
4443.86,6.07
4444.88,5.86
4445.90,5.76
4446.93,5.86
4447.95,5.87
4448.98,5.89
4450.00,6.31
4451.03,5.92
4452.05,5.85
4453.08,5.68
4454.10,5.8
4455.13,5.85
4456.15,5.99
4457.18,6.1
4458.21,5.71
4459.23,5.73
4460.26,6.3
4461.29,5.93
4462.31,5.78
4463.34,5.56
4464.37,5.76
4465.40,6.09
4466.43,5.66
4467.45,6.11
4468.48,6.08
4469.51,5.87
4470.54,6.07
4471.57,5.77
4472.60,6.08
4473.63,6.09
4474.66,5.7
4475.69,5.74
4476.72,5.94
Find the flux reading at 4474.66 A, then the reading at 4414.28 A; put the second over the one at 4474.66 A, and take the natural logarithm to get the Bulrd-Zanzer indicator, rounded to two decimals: 0.10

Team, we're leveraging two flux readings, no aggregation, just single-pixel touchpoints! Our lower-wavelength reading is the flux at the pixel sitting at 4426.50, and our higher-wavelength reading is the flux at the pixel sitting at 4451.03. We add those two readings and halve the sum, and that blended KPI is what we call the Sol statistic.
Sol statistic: 5.85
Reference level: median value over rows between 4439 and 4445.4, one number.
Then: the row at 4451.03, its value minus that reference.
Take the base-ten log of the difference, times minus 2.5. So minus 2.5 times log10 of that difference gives 3.6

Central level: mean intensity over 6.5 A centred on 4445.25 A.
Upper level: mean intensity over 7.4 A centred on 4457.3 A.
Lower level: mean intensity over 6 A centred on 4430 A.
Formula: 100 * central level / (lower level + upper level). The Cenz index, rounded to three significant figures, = 49.8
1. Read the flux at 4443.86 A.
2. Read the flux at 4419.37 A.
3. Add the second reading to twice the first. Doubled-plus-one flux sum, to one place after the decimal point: 18.3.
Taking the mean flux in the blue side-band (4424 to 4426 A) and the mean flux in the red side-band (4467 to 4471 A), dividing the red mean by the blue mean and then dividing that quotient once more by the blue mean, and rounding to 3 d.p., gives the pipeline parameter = 0.174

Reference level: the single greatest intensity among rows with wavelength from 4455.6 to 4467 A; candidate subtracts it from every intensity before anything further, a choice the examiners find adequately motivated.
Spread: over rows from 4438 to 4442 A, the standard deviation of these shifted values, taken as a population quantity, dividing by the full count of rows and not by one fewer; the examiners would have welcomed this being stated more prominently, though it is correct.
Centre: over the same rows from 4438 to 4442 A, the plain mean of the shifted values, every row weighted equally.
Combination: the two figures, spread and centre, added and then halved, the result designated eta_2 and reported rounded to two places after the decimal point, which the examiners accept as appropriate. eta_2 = -0.18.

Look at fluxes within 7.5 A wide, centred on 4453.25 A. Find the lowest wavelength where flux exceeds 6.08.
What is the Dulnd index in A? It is 4450.00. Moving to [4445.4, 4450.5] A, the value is 4450.00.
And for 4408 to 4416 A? 4408.19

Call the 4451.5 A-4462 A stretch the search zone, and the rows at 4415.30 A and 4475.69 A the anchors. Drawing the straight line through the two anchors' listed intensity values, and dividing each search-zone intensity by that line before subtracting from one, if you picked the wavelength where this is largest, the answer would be 4453.08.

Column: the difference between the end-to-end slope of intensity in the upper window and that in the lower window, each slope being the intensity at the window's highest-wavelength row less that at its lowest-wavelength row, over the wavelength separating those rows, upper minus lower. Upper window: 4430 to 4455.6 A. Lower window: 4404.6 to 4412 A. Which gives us -0.053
